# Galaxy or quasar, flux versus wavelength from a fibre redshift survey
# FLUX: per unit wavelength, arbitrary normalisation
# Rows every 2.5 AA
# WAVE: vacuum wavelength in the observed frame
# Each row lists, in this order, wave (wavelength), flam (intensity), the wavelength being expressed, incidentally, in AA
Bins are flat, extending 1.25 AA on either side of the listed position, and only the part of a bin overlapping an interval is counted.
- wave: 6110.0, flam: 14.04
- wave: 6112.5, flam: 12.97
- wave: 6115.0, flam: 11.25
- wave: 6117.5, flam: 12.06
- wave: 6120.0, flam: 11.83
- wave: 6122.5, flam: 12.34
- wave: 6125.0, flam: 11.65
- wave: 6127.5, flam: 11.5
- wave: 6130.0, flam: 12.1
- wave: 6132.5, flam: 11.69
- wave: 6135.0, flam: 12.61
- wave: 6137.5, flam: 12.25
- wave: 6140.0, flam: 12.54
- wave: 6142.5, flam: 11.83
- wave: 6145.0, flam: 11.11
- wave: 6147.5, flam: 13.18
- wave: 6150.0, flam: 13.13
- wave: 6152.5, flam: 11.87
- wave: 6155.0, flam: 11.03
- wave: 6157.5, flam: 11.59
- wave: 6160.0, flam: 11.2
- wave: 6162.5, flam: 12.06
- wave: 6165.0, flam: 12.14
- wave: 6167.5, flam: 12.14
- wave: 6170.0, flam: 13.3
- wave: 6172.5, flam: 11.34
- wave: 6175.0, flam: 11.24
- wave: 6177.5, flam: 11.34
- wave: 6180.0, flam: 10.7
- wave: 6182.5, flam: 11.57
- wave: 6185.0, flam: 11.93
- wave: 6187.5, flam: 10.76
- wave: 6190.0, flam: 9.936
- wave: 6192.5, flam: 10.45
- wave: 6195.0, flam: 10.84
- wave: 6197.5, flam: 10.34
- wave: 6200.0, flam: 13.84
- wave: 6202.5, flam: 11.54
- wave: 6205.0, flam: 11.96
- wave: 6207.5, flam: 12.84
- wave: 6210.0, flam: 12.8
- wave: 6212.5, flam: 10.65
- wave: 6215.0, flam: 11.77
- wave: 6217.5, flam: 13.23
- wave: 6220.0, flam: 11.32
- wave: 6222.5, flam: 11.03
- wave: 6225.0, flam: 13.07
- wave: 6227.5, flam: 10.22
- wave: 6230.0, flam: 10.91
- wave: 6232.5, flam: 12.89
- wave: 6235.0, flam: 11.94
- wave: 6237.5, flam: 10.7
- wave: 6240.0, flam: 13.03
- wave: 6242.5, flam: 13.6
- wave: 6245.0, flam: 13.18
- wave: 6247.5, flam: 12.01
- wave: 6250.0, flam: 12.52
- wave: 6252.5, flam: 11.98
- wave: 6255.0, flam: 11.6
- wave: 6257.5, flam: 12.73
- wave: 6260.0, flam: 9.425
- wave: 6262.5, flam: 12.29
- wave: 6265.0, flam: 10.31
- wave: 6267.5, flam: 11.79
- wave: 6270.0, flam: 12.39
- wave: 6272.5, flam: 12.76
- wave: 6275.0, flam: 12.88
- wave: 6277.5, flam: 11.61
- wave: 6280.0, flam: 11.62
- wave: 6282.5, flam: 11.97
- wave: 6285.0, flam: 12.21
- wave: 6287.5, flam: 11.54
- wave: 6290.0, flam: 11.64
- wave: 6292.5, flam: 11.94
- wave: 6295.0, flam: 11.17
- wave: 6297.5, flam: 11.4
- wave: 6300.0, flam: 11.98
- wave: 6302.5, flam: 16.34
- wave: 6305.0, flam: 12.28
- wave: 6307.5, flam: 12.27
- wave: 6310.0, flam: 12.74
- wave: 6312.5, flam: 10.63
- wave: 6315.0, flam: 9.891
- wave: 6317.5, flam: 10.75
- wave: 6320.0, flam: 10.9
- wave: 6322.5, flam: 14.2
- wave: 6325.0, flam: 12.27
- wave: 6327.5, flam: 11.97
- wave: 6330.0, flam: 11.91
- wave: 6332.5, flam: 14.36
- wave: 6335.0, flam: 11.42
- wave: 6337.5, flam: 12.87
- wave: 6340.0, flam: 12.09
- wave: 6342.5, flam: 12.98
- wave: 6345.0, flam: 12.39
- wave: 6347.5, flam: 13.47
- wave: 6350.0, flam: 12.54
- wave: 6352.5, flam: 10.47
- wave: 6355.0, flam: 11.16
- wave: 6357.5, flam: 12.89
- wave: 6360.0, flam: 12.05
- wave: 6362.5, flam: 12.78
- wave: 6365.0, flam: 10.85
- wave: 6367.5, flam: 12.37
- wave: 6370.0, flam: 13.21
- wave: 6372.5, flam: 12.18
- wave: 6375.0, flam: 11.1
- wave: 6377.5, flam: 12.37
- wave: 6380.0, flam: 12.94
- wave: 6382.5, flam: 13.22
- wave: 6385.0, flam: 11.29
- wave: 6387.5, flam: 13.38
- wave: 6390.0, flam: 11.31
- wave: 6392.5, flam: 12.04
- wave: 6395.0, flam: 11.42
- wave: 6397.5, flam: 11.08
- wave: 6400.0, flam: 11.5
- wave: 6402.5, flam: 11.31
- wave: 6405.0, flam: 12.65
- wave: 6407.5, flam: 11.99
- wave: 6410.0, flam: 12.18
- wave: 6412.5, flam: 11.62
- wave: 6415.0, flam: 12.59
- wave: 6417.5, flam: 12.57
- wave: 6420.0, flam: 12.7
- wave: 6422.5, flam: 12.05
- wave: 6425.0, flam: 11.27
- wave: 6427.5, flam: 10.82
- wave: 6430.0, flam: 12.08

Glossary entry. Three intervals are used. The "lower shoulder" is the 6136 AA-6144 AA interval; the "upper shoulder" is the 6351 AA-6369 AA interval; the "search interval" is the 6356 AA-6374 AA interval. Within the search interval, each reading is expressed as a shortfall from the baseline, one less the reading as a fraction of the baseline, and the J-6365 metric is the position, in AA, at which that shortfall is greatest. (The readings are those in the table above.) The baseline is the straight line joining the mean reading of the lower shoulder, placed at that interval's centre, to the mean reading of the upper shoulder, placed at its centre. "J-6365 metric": 6365.0 AA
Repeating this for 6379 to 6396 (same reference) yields 6385.0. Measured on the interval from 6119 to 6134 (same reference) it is 6127.5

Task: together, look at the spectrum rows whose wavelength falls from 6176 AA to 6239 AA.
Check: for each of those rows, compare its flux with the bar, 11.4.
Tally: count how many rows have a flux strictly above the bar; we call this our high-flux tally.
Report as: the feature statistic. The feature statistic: 12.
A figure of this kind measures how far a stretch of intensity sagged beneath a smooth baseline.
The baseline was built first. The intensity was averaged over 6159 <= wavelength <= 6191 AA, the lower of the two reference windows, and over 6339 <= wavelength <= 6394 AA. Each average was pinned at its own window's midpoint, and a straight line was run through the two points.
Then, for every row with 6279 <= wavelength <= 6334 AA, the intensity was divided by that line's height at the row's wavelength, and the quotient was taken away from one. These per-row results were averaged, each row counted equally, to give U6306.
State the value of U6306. -0.01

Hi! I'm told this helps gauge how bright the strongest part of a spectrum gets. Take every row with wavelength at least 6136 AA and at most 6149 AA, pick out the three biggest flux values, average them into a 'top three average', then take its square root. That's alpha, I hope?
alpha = 3.56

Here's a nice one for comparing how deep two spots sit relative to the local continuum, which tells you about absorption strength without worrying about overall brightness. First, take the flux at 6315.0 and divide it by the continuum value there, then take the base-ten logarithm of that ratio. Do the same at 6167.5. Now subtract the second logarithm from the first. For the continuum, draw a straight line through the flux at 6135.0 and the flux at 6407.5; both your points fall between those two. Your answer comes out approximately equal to -0.08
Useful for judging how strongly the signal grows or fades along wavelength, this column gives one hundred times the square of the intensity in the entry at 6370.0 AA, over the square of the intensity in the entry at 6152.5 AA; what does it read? 124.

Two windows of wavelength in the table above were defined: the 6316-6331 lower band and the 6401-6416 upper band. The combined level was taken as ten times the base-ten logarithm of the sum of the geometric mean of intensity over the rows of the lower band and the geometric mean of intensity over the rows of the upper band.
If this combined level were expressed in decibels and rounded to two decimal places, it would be 13.80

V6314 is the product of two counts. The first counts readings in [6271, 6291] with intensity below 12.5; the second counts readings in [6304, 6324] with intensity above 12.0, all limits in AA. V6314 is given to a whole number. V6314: 24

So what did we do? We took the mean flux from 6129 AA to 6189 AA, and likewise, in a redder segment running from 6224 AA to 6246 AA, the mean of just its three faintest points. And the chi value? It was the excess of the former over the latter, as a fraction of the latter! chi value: 0.12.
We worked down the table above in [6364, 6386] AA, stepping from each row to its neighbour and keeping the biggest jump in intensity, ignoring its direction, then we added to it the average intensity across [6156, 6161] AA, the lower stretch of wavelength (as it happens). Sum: 13.3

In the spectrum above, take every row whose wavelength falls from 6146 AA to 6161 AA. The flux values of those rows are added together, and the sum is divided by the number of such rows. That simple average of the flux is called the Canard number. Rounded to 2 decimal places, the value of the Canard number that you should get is 12.00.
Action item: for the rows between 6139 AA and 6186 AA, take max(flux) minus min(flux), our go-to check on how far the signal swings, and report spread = 2.6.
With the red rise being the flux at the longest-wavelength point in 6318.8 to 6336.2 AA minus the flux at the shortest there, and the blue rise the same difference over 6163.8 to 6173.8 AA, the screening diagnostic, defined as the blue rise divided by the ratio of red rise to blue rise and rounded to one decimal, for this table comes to 1.2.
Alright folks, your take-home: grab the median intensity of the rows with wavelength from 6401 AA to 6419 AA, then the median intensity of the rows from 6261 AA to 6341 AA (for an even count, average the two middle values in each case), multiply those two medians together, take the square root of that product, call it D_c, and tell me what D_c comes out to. 12.1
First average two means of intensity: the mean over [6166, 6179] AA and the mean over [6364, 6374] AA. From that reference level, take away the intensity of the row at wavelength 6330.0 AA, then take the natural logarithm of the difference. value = -2.3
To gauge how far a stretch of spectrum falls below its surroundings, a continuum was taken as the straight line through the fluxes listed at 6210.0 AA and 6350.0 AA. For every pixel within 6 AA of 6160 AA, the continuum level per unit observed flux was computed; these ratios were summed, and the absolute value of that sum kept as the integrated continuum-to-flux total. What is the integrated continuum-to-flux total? 5.56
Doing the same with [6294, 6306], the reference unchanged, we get 5.10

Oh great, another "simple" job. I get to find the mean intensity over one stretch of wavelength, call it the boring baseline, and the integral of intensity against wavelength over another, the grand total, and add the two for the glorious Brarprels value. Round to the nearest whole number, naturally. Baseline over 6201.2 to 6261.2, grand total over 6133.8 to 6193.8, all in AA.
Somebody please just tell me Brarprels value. 715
